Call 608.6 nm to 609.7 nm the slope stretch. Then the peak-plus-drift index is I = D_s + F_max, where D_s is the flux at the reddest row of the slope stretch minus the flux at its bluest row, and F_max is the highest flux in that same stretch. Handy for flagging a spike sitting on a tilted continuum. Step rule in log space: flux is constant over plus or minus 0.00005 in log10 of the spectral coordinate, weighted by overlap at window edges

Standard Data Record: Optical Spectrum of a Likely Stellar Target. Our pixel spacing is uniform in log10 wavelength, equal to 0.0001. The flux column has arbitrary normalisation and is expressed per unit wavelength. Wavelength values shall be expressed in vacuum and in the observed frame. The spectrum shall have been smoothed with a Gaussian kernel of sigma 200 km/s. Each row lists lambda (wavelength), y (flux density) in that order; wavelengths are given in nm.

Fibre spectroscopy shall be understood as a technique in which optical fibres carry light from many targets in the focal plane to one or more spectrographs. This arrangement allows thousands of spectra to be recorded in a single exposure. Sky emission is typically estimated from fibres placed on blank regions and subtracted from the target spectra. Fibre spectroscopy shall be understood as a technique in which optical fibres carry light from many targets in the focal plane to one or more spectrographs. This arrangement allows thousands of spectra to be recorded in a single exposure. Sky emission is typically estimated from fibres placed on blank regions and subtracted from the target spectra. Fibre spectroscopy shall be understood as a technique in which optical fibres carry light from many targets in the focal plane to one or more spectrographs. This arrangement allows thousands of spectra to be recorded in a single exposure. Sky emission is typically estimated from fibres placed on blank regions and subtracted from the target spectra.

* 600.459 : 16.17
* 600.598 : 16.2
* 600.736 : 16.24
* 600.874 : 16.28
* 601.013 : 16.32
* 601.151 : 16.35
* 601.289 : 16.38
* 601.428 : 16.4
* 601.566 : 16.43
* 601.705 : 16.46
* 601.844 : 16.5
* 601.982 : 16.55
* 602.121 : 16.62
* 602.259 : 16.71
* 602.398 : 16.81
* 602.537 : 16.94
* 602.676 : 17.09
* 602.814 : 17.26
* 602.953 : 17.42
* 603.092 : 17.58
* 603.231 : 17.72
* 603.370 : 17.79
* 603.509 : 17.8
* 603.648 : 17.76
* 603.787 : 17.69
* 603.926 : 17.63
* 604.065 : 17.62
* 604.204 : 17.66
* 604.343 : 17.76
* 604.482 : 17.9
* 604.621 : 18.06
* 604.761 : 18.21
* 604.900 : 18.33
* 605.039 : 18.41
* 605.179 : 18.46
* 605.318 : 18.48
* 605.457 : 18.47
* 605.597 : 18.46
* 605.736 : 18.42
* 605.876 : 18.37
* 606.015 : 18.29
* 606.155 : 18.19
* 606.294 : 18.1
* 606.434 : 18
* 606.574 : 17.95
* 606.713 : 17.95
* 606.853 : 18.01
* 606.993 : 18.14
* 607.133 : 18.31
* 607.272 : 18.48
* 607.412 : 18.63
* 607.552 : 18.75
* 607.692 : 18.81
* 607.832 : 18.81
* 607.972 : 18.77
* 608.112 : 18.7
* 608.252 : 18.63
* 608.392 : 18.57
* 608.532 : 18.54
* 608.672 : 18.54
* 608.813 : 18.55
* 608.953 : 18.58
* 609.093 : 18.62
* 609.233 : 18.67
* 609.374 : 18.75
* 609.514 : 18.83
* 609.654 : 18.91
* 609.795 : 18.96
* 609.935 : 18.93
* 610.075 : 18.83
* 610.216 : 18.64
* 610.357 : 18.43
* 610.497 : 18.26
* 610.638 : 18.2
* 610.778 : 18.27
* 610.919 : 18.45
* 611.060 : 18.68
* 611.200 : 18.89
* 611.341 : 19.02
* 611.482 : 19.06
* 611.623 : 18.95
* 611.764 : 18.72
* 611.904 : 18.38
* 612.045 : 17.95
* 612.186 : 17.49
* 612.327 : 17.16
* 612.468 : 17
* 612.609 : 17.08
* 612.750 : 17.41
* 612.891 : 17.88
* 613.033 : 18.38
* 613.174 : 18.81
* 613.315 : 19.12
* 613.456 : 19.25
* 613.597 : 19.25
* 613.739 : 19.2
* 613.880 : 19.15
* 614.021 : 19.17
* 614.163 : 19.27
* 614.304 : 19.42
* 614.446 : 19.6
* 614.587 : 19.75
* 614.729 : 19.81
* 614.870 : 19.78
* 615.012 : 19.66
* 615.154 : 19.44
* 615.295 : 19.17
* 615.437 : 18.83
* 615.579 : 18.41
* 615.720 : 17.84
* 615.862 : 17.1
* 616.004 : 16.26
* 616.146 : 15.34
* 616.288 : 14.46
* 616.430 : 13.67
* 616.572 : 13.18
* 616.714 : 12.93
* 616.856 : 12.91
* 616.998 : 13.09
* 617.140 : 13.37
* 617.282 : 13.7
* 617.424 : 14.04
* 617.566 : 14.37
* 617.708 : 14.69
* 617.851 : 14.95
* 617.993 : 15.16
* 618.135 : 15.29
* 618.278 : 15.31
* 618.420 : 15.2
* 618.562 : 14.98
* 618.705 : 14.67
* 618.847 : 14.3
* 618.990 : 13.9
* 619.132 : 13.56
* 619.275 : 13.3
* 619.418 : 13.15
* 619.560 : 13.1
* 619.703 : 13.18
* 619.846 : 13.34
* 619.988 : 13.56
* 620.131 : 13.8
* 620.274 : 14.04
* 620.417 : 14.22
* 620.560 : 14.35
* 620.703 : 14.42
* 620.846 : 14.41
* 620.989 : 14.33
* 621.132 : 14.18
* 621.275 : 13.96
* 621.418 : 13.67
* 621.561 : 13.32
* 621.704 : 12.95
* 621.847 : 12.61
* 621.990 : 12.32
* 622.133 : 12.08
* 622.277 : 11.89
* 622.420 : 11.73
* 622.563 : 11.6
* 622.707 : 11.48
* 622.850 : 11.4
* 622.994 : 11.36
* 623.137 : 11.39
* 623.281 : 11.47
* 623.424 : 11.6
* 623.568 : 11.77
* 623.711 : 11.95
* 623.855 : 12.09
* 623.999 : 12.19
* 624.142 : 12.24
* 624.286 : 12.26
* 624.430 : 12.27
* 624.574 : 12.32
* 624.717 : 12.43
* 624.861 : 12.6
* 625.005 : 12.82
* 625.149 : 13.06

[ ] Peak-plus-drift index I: 19.3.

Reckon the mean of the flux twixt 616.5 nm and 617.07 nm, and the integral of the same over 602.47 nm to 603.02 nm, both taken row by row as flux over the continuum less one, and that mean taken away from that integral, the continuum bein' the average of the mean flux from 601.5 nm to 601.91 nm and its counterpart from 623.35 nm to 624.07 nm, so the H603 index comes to 0.20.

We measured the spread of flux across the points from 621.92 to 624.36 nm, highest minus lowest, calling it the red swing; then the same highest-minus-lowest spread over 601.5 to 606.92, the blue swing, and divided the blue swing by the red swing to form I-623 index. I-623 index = 2.1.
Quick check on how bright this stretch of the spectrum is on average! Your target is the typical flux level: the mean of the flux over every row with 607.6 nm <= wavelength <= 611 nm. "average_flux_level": 19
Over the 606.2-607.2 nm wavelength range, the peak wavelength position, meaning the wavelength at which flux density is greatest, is 607.133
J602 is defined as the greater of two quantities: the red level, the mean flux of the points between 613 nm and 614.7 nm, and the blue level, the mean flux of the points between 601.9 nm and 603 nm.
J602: 19.2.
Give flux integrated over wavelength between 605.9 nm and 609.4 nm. 65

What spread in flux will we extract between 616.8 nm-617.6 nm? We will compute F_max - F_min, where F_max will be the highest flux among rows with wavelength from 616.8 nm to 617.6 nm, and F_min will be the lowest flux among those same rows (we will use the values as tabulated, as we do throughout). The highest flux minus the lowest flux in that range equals 1.5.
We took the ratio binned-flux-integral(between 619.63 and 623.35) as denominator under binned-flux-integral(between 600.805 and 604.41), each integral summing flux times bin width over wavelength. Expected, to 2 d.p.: 1.28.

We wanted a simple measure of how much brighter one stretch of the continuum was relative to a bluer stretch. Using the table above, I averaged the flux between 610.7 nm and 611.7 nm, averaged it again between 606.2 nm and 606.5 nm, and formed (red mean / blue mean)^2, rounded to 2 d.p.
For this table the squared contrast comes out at 1.08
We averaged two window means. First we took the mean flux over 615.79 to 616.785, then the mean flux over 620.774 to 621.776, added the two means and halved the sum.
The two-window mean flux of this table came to 14.3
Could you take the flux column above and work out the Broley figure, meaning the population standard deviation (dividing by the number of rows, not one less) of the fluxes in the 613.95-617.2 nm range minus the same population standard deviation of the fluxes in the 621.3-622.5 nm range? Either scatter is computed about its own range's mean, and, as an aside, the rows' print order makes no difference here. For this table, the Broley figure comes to 2.0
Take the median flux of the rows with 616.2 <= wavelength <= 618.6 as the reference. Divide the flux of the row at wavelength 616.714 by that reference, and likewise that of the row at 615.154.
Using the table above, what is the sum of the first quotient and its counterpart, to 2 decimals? 2.25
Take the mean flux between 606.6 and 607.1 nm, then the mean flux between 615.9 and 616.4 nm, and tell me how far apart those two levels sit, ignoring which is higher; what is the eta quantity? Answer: 2.7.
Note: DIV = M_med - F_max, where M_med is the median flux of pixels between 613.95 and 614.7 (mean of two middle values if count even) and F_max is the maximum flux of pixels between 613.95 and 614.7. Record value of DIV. -0.33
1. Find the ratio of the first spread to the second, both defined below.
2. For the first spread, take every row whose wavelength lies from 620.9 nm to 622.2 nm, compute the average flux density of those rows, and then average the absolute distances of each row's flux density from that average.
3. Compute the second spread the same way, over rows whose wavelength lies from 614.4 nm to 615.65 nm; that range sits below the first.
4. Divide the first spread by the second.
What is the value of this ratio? 1.8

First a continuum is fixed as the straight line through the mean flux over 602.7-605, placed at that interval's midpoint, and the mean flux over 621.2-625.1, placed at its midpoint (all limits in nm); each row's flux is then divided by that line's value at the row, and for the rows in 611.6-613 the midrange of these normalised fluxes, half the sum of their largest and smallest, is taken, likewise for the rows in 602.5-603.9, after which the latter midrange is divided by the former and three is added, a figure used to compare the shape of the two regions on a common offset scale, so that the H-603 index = 3.83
